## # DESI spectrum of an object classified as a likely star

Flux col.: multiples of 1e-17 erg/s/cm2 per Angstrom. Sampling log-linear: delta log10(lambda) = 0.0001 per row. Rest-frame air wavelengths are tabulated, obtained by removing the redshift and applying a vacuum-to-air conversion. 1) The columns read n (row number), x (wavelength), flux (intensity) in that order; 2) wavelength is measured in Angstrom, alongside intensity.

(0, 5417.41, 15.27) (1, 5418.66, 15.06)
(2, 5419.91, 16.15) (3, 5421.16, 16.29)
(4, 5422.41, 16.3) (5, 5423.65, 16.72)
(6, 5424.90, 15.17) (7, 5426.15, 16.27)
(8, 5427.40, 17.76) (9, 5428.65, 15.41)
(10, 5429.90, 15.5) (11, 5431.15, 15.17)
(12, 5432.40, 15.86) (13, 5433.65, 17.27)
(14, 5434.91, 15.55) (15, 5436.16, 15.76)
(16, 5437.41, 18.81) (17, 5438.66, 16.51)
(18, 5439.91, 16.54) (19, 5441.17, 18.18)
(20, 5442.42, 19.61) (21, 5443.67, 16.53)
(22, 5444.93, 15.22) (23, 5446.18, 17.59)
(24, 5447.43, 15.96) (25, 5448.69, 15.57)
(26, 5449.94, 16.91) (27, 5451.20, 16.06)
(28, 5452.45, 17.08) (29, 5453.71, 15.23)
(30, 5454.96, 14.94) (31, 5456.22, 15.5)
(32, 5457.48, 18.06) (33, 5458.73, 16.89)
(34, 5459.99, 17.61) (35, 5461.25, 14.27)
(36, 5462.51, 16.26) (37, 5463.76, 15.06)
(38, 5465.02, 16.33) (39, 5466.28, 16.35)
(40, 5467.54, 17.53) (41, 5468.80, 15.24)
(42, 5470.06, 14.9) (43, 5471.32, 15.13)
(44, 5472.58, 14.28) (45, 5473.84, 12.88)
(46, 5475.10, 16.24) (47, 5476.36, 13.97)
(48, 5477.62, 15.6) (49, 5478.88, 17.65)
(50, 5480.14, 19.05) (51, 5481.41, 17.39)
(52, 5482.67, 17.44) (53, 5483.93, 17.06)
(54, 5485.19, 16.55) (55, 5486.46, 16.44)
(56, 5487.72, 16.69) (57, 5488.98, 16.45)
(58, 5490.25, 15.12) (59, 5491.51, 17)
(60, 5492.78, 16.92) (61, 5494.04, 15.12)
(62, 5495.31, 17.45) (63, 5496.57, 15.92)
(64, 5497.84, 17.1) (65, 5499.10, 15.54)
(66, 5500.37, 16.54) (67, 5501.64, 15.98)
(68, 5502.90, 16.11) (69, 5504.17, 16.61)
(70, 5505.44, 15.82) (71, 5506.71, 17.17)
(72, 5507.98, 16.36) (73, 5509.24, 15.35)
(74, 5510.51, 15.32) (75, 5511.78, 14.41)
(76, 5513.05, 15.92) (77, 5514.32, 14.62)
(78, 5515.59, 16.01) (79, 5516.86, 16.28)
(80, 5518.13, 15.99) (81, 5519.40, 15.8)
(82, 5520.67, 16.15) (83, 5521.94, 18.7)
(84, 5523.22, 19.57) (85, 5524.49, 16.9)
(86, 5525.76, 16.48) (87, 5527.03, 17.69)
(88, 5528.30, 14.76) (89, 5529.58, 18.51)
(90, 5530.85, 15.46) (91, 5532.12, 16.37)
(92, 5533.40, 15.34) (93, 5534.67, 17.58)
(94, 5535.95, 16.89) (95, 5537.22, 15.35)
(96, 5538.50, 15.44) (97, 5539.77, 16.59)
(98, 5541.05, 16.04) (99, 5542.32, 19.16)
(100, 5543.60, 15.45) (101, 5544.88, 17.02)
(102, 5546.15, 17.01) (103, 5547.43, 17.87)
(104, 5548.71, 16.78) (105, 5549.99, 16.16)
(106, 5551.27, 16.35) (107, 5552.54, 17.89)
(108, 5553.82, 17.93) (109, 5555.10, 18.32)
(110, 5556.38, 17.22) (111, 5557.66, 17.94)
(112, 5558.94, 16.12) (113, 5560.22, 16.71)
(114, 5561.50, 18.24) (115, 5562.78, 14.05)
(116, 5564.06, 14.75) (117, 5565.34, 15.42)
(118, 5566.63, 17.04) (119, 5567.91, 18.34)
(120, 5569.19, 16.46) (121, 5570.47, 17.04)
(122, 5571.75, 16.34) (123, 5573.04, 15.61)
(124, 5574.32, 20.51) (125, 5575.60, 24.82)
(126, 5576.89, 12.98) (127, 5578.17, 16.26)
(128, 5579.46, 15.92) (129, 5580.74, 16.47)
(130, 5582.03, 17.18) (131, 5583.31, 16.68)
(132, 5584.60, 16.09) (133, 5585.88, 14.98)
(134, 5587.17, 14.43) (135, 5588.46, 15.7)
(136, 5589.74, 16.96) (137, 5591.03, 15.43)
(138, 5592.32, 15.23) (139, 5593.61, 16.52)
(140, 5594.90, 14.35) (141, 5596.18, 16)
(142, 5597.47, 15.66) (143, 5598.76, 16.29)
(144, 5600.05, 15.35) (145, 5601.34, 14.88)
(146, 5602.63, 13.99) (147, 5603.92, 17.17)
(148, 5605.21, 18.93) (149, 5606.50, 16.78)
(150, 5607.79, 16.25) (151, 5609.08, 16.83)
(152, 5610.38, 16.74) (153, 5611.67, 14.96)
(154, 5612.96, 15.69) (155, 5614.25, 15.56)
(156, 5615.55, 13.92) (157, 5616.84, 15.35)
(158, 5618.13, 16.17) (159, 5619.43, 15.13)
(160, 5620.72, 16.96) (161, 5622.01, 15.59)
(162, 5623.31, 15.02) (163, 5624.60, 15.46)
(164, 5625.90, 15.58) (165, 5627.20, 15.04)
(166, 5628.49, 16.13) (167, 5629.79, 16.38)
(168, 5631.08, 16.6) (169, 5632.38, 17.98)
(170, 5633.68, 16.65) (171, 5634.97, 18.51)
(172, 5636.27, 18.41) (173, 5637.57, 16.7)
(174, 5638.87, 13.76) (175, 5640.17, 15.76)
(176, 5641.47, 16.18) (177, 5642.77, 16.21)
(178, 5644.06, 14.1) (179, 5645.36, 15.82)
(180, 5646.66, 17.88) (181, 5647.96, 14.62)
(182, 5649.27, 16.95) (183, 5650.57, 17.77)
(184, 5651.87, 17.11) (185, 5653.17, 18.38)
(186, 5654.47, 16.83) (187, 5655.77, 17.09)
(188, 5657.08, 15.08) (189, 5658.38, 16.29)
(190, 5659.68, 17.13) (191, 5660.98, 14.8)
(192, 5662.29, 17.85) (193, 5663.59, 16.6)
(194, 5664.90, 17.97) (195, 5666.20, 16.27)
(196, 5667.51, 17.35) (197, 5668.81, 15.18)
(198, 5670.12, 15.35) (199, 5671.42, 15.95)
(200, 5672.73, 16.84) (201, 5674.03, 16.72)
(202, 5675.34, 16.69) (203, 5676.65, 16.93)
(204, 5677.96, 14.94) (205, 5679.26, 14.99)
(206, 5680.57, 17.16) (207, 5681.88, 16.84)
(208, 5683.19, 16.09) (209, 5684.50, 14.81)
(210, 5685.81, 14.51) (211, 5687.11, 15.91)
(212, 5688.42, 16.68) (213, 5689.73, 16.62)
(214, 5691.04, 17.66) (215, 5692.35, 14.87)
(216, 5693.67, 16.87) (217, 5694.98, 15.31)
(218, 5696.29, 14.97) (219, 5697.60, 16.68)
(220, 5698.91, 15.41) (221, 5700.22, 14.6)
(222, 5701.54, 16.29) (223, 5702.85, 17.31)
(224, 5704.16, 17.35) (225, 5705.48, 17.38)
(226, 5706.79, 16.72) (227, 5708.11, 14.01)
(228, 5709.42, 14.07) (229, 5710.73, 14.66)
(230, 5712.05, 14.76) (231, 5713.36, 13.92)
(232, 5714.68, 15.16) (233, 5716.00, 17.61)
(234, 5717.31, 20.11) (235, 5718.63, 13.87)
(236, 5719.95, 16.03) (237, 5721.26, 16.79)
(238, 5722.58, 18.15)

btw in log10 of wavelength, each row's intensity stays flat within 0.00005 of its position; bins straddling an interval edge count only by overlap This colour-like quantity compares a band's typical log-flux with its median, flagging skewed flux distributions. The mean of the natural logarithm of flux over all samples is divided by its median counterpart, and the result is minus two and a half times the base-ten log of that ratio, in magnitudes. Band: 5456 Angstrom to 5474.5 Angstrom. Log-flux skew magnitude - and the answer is -0.0048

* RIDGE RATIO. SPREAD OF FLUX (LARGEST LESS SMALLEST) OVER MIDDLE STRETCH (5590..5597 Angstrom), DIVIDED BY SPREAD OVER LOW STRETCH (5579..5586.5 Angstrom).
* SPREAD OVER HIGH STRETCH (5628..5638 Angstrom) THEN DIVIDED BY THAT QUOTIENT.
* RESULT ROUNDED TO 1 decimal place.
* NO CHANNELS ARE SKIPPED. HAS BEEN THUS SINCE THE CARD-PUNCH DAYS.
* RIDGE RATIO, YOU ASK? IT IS 2.4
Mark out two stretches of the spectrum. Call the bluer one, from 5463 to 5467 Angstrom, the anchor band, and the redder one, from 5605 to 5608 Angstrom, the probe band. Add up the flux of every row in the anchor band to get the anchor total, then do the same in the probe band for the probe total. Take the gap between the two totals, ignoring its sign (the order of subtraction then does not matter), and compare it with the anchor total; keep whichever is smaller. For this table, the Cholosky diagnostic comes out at 4.2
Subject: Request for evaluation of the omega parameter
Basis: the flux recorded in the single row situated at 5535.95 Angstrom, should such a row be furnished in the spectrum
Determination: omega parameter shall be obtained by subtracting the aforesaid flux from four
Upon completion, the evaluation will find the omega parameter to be -12.9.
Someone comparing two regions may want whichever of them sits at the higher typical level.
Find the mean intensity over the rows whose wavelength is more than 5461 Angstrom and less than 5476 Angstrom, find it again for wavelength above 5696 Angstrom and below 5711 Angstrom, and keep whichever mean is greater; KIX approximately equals 15.8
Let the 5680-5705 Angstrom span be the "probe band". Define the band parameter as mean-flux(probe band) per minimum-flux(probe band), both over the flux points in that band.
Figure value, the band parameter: 1.11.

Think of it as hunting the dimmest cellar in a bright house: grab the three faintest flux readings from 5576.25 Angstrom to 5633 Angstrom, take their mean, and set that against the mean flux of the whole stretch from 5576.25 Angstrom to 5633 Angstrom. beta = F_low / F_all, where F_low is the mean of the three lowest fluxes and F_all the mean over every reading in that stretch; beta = 0.86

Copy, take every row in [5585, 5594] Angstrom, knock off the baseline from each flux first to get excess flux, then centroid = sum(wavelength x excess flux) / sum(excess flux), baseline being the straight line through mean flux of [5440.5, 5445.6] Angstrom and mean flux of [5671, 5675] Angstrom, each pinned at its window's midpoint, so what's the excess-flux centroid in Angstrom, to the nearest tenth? 5588.8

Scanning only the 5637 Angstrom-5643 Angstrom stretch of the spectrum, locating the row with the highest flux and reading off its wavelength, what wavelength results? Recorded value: 5637.57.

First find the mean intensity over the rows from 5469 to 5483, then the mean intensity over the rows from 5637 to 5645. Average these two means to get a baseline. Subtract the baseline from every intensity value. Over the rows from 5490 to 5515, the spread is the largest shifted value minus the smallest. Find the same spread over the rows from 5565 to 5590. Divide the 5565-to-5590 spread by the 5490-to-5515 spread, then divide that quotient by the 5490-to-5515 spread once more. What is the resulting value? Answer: 1.28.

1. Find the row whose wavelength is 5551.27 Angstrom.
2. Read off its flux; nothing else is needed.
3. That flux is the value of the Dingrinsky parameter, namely 16.35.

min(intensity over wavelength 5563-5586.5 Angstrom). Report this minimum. 12.98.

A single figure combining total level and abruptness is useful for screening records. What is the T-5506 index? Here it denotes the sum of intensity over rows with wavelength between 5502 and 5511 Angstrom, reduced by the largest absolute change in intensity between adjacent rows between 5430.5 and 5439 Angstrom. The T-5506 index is 110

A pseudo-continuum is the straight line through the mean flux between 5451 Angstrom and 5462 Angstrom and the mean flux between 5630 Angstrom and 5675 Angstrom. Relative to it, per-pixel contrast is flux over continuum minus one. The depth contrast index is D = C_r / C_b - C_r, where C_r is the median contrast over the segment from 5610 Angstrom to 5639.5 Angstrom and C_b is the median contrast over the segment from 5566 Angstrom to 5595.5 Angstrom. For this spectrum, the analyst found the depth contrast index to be 13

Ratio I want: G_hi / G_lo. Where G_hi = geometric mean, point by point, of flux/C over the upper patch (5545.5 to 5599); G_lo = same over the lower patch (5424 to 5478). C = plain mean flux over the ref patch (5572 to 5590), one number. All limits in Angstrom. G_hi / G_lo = 1.03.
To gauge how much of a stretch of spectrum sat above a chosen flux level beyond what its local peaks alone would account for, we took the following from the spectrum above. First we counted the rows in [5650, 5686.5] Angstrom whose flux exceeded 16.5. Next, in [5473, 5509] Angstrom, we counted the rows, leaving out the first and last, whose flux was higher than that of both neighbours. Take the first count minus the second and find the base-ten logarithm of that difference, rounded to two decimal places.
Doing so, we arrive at 0.78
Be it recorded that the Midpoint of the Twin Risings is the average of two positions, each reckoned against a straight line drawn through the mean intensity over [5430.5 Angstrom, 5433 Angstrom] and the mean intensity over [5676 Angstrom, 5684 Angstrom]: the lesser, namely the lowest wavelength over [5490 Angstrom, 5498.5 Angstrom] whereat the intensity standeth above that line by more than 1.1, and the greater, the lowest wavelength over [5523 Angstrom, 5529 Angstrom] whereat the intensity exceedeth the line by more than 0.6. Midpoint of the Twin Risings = 5507.4 Angstrom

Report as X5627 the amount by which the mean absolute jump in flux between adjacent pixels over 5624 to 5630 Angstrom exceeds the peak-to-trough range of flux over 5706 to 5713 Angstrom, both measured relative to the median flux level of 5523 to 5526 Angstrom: -2.2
